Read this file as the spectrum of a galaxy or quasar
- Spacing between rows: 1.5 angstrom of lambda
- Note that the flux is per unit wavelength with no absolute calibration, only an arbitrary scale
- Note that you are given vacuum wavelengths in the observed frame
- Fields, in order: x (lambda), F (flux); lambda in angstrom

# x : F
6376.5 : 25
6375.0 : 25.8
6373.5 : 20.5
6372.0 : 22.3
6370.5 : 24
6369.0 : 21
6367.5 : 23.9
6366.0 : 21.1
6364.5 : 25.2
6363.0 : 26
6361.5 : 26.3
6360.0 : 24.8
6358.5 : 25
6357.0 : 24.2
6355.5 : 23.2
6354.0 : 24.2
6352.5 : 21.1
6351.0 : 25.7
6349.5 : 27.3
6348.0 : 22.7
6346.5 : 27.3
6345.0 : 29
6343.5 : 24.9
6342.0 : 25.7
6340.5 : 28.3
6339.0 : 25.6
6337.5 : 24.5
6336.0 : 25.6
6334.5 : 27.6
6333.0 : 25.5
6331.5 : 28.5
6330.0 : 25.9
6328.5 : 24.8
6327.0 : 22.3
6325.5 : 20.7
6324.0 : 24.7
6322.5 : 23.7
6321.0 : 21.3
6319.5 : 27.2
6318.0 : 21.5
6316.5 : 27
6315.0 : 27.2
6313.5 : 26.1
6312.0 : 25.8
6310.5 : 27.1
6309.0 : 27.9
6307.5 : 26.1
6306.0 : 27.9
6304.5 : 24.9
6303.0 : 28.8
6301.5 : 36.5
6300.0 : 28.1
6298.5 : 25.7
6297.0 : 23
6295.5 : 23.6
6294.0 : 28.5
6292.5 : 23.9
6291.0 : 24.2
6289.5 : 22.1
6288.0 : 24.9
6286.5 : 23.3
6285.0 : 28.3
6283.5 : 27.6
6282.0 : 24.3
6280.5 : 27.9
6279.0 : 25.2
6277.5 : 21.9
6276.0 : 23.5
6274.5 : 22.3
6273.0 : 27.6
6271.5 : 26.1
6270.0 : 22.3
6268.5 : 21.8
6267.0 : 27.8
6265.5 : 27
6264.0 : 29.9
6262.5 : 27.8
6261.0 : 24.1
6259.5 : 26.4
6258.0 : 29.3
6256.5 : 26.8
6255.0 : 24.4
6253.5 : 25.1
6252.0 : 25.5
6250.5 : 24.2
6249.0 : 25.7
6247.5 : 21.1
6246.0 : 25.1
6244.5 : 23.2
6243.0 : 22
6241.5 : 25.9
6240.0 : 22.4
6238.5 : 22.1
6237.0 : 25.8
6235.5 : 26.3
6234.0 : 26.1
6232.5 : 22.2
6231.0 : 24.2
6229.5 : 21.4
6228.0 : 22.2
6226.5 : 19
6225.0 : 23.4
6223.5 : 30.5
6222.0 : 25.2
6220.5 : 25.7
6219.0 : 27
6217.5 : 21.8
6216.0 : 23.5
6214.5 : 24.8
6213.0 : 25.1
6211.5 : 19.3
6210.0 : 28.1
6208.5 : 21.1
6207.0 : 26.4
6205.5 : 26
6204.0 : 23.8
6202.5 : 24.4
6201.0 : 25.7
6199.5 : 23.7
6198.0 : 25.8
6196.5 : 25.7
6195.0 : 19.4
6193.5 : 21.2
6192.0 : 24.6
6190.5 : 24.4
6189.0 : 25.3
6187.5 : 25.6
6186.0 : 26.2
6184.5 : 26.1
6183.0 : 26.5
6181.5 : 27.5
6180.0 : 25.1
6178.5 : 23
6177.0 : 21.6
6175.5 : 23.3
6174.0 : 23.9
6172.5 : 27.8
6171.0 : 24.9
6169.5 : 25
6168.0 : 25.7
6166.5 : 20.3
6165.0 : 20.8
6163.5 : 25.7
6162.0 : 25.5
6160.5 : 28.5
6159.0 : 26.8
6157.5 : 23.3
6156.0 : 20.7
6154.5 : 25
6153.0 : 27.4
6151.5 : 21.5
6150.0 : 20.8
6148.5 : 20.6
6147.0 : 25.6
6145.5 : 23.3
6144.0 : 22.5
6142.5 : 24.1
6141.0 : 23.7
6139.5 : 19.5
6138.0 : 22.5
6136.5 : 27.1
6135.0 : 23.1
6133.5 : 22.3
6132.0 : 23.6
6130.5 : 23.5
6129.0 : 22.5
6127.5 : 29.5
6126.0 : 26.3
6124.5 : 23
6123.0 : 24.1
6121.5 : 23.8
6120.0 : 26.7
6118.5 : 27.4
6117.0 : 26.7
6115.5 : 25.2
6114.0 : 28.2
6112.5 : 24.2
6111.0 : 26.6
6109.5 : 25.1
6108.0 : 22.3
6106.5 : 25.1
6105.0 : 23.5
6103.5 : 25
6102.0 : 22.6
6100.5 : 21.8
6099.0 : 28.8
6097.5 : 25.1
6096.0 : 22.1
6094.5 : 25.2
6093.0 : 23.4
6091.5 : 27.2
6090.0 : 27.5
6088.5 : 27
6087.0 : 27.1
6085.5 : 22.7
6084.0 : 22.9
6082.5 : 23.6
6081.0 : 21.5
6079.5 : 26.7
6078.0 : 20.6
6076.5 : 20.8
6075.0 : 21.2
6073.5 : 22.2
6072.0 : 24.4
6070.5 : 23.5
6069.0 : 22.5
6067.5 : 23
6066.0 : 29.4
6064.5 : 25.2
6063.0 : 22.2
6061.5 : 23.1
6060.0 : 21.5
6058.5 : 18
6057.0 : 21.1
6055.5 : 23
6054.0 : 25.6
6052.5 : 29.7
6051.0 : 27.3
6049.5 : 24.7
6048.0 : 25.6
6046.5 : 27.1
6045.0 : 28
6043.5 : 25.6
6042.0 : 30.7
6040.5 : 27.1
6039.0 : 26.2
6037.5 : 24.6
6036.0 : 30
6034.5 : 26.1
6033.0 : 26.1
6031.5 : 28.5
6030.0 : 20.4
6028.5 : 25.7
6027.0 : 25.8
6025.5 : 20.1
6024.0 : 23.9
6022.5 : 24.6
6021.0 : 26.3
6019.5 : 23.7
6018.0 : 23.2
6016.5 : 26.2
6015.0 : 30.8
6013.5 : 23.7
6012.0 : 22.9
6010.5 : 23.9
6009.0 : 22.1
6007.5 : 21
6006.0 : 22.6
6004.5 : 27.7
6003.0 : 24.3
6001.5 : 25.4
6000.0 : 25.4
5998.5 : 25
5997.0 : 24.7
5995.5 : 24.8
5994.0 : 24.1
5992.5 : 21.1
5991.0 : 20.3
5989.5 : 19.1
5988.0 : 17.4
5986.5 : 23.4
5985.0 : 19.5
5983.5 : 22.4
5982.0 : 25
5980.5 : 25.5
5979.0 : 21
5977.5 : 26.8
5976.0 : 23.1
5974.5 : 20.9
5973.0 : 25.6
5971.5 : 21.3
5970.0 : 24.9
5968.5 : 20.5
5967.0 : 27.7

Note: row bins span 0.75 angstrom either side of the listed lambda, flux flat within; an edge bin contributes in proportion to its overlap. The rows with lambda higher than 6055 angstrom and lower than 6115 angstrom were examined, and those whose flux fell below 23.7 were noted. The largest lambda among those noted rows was 6108.0 angstrom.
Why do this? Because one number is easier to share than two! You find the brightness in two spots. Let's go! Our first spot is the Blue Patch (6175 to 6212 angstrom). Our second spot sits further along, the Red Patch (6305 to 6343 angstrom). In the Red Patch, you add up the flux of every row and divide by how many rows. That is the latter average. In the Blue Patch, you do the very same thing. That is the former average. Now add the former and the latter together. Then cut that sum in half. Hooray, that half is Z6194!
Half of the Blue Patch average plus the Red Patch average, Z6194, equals 25.0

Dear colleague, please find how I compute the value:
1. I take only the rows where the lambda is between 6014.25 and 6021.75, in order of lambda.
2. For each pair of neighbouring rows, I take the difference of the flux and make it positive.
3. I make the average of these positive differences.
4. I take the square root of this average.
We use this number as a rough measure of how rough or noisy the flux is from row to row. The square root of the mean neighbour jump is 1.64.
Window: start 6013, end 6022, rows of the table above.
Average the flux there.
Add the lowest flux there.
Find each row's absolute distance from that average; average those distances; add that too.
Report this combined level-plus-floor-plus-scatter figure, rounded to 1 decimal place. 51.0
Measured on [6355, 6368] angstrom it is 46.7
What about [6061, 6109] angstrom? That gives 46.6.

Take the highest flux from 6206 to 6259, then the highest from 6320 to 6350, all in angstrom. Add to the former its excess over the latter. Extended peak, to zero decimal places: 32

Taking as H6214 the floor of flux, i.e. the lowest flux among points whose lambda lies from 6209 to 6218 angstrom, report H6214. 19.3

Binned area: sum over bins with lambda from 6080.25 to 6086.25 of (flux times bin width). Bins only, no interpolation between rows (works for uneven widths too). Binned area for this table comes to 136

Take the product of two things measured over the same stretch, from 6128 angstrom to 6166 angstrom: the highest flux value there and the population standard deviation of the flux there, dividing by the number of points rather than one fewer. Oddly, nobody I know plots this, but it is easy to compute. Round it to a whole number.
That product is 66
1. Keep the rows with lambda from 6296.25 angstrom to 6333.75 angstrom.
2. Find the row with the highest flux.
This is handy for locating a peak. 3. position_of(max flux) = 6301.5 angstrom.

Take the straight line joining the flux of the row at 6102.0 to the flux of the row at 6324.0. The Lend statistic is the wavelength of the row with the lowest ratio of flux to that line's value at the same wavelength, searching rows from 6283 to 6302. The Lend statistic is 6289.5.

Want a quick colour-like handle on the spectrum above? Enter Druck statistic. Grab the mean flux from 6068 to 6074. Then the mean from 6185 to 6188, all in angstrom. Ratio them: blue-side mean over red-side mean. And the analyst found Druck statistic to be 0.89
